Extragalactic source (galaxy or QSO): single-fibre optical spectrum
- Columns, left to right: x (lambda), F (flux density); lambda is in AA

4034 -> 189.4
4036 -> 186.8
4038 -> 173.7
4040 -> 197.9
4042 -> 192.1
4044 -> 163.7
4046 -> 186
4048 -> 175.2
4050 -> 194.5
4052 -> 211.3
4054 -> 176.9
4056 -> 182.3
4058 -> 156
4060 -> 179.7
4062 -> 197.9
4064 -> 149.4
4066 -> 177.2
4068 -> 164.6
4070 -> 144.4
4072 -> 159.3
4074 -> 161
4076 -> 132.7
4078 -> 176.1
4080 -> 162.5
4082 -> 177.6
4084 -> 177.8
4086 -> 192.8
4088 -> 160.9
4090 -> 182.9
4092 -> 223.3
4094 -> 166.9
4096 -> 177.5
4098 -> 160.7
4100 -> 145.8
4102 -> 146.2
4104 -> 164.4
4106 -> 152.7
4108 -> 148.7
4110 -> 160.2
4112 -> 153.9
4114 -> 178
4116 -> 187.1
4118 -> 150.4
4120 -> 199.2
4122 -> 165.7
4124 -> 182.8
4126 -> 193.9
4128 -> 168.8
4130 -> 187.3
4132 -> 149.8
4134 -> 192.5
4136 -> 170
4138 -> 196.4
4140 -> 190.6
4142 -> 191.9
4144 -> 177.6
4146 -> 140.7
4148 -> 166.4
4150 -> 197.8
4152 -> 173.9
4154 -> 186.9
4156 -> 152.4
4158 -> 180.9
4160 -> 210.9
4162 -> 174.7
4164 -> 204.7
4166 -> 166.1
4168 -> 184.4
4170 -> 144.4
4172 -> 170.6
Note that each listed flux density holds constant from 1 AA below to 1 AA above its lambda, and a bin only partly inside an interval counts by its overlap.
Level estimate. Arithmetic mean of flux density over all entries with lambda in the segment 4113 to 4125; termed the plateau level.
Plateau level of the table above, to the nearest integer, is 177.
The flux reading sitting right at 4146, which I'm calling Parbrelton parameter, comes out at 140.7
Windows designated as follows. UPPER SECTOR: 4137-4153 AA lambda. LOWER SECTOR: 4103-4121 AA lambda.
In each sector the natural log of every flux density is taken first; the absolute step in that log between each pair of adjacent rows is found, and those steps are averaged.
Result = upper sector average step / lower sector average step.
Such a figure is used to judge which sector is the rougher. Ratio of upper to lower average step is 1.03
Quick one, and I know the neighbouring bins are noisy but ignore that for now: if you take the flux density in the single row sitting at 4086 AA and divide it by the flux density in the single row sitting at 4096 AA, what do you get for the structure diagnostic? 1.1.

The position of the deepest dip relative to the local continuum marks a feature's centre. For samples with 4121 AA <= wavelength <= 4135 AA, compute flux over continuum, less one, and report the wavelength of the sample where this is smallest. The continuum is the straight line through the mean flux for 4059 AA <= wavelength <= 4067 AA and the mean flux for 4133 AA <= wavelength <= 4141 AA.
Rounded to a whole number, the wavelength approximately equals 4132 AA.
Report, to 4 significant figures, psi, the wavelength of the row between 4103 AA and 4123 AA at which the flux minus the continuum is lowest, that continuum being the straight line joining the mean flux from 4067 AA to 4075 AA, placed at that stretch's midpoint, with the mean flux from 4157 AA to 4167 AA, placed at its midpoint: 4118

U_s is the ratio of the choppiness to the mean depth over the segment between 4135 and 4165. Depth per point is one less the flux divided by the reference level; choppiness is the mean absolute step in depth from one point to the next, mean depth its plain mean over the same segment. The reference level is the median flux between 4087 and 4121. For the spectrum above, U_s -1.2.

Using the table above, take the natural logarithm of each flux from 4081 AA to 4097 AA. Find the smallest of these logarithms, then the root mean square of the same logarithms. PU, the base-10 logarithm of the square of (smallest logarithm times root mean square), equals 2.84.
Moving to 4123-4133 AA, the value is 2.83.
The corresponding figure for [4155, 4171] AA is 2.82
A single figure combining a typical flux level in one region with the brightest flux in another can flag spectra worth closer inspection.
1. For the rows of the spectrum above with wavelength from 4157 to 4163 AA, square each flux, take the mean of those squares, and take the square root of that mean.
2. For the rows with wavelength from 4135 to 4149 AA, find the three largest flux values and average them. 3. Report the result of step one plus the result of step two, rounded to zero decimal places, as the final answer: 382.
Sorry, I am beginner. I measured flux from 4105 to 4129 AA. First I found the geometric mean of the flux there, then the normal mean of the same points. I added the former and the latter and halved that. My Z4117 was 170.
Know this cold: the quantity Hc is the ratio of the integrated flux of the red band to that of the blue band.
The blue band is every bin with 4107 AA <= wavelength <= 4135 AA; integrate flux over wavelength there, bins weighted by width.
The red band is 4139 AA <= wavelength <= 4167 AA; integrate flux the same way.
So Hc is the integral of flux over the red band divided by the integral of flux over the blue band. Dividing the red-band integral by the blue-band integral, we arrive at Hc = 1.04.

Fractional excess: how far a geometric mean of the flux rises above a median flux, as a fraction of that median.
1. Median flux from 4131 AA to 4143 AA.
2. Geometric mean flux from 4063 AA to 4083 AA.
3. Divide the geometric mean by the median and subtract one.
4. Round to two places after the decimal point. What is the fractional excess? -0.16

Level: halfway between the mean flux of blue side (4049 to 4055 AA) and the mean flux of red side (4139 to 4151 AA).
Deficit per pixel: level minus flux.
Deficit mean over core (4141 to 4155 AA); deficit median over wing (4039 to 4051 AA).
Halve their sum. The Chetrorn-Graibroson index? 3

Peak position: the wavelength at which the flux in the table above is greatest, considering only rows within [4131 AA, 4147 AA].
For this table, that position 4138 AA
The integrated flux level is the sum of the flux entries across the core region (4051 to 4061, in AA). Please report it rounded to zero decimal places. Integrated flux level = 906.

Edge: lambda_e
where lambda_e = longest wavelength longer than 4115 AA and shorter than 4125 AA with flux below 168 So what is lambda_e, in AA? 4122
